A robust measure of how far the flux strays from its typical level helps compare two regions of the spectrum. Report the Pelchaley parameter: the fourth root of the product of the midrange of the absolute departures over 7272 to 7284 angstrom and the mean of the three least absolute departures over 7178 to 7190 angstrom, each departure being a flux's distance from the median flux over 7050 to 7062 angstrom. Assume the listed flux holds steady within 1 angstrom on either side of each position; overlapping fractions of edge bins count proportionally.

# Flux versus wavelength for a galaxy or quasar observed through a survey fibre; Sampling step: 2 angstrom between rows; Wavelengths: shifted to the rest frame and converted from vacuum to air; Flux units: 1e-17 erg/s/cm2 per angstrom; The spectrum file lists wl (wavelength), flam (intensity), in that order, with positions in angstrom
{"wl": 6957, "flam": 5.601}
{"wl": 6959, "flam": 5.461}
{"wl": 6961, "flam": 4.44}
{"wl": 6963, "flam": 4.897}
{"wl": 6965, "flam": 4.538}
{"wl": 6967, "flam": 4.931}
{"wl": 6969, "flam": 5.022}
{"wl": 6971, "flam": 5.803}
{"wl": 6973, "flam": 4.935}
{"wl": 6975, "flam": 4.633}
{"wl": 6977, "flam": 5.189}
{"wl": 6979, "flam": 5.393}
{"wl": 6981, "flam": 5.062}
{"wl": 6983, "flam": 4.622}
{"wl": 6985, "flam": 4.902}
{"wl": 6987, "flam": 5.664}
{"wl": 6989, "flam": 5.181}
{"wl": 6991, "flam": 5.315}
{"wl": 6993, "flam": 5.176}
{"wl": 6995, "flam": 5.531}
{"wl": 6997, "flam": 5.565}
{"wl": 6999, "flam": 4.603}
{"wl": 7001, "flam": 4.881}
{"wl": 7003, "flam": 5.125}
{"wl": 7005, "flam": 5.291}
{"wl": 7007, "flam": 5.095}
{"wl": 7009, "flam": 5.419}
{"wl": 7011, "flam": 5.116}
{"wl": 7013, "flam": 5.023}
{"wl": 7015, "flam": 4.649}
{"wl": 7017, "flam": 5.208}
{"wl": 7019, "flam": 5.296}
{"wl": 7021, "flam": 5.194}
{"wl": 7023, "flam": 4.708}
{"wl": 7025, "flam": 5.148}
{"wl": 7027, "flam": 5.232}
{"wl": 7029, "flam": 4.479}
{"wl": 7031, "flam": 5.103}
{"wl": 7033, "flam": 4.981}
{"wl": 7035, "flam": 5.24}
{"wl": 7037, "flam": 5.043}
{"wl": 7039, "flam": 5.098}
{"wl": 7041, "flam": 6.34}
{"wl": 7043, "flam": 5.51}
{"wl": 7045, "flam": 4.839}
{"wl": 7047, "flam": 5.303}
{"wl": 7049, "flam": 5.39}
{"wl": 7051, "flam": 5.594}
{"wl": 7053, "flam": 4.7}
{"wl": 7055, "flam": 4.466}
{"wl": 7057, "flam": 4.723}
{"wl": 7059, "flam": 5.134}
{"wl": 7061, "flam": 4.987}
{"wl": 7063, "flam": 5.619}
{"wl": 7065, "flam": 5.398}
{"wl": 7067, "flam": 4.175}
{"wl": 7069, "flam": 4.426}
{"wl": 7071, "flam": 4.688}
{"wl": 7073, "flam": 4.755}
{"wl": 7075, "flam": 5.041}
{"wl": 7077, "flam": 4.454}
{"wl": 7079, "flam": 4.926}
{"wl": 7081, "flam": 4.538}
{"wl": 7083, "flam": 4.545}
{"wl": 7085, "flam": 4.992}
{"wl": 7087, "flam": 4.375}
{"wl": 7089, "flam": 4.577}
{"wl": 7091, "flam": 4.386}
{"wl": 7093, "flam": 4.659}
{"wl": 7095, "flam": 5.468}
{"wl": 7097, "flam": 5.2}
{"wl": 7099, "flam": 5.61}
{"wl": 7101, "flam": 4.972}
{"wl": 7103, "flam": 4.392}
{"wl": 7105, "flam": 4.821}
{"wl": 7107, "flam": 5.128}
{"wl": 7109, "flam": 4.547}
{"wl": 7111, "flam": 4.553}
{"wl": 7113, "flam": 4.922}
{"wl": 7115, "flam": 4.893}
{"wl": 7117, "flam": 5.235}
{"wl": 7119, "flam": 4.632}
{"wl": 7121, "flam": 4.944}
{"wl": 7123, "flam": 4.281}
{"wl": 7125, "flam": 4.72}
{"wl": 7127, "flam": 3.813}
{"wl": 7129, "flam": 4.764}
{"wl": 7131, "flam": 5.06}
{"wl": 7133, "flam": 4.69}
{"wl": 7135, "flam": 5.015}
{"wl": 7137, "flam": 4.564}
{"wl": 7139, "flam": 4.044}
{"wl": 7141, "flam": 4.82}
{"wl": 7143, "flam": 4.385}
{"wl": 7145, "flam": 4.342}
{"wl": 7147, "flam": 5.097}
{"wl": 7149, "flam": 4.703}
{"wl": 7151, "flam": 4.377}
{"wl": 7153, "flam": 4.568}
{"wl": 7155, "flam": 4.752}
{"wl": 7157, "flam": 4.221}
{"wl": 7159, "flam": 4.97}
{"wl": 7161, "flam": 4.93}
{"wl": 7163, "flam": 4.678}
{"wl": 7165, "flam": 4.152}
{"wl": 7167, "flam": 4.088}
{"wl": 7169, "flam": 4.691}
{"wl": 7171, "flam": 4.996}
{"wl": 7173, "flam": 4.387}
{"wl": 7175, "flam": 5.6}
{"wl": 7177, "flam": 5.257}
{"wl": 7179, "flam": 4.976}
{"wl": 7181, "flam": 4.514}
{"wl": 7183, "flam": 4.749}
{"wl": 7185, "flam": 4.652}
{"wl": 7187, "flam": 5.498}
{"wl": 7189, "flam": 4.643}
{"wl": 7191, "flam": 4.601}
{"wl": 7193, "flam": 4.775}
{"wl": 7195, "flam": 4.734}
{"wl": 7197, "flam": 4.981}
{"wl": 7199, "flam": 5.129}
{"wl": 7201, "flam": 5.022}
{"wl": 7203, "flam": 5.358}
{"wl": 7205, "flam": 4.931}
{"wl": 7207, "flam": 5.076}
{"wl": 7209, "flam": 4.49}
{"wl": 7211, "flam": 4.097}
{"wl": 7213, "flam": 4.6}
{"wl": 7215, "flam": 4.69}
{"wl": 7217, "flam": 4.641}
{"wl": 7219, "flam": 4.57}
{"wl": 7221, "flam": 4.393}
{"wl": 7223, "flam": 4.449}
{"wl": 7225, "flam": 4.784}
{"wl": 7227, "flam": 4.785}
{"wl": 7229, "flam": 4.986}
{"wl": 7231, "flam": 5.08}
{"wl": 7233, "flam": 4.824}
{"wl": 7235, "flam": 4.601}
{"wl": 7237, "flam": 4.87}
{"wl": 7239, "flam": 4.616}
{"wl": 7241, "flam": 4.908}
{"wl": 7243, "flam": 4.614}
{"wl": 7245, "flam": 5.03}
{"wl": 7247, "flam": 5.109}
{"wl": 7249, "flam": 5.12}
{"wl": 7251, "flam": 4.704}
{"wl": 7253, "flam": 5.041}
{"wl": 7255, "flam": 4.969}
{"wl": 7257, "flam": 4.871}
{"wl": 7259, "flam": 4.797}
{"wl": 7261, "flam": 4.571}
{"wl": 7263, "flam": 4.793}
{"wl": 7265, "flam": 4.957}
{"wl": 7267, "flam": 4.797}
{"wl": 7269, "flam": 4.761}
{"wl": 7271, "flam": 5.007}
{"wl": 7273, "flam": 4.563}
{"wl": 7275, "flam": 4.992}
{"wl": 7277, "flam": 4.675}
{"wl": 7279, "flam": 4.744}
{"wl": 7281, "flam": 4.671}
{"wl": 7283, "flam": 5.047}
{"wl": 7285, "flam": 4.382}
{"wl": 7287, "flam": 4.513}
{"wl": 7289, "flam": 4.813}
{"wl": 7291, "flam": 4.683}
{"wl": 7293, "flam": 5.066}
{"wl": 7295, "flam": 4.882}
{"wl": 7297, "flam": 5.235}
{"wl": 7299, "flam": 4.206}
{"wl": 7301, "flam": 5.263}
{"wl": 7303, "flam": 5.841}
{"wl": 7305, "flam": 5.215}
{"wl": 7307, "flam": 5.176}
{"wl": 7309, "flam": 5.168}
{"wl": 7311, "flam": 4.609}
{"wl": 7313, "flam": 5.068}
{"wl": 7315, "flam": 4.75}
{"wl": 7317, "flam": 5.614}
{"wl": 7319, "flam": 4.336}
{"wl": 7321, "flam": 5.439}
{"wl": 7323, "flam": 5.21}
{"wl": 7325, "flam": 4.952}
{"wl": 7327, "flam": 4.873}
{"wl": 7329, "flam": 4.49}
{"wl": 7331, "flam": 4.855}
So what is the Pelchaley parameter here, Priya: 0.41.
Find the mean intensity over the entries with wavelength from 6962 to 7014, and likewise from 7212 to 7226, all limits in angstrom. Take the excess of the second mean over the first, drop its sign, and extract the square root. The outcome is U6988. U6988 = 0.72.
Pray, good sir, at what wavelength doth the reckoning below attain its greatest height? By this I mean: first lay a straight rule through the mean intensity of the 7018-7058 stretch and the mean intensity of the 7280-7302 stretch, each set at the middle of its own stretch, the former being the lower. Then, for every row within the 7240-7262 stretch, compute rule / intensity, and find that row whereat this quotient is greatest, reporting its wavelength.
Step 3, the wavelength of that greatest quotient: 7261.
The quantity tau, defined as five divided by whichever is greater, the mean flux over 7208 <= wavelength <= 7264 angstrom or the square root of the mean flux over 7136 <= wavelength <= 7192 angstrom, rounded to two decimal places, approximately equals 1.05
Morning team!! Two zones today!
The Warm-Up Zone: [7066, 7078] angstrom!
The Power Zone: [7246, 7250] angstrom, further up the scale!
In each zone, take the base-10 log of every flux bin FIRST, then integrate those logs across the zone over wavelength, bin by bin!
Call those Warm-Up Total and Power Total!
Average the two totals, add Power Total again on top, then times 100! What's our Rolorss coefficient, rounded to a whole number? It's 822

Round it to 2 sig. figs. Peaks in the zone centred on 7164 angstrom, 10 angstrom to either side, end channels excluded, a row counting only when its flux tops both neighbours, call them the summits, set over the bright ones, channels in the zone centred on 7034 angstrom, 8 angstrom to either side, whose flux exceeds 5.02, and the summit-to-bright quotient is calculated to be 0.33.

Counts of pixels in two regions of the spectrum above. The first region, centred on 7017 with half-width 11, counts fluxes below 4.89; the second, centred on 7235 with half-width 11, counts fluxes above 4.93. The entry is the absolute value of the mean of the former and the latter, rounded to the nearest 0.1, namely 2.5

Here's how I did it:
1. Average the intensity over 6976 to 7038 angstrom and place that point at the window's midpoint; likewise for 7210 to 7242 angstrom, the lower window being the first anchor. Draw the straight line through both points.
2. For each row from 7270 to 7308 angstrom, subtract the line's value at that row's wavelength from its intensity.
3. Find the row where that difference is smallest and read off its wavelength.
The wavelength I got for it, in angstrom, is 7299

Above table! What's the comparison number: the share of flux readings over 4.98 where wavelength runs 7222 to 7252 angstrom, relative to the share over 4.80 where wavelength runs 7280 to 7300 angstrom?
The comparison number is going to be 0.7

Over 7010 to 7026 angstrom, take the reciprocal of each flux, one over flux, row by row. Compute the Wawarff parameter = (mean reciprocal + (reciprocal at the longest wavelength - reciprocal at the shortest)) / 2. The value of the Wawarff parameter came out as 0.099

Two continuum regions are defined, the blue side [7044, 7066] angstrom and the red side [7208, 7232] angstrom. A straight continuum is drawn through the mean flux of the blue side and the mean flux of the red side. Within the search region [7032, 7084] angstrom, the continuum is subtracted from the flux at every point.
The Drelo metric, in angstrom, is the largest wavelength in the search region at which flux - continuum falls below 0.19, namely 7083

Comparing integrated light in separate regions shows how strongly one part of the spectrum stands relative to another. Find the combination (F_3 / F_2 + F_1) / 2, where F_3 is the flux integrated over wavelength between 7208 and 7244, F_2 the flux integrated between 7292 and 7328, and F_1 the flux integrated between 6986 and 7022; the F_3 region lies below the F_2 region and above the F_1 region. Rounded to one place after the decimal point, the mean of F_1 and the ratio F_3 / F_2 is 93.8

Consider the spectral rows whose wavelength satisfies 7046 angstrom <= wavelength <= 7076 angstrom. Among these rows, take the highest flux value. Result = 5.619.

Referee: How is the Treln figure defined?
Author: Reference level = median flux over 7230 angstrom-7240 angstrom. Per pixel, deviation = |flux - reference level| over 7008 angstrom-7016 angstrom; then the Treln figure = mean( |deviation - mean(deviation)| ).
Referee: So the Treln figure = 0.140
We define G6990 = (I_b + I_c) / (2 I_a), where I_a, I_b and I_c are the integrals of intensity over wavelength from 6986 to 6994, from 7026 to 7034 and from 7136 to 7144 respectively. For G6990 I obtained 0.88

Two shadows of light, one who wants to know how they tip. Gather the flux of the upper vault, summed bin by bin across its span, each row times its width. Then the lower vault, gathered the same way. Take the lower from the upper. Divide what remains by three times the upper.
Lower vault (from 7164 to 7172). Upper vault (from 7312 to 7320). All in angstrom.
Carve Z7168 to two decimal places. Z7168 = 0.03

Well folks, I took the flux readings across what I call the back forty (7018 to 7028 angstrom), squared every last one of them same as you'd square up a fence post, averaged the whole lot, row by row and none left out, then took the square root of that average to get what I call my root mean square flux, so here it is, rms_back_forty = 5.12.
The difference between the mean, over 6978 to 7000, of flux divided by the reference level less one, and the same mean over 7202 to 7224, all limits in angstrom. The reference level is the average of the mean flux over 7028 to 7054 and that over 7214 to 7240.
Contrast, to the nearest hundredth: 0.10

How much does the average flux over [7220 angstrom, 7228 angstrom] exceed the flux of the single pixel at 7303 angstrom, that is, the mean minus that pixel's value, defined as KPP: -1.2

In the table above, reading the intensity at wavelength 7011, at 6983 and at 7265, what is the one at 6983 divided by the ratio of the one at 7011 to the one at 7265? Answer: 4.5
